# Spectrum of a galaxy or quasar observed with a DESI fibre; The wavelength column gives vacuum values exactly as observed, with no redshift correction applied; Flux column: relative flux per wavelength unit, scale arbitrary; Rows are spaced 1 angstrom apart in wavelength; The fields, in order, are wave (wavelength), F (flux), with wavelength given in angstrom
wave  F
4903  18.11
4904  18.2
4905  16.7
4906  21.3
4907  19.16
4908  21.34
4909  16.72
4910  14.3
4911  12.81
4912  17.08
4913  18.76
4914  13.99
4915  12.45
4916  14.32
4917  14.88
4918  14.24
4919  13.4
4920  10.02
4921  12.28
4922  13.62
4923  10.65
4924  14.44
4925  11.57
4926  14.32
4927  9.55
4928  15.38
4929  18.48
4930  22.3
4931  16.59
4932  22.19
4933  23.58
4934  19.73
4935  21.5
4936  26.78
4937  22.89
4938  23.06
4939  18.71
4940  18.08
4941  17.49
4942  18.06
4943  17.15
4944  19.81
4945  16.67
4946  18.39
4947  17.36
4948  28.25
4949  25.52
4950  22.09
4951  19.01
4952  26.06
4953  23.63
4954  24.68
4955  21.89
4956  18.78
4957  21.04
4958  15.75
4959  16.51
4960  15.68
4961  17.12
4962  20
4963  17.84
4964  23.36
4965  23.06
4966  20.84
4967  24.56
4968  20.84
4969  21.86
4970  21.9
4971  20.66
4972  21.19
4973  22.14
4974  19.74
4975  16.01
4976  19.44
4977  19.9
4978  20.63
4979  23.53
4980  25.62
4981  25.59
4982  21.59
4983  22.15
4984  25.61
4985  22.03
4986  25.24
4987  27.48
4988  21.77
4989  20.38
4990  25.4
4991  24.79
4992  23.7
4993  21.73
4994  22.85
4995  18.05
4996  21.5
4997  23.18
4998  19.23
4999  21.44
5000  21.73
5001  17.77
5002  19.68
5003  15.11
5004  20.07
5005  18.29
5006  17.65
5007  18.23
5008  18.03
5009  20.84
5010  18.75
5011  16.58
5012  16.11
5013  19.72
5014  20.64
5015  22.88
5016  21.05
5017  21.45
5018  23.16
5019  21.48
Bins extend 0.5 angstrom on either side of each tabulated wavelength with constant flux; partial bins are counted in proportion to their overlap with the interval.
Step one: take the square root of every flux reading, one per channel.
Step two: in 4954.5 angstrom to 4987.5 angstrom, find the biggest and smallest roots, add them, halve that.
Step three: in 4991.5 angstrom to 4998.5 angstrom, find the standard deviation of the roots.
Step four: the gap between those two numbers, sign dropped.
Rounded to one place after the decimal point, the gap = 4.4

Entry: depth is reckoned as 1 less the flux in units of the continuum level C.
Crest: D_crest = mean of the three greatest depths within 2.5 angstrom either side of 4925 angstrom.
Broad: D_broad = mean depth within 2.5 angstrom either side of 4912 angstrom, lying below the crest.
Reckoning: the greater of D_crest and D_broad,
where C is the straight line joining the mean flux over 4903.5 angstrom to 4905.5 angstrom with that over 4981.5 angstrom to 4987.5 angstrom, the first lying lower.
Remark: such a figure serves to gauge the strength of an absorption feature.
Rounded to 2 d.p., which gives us 0.45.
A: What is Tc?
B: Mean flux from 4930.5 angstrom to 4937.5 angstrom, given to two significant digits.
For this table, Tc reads 22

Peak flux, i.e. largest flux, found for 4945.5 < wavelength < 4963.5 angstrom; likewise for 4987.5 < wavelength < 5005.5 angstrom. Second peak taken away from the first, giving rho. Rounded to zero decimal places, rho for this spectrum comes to 3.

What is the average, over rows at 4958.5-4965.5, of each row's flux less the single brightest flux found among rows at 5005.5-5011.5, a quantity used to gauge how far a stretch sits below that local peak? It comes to -1.8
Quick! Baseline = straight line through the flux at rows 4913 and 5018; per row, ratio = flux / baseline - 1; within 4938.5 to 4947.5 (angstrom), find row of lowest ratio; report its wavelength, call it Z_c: 4945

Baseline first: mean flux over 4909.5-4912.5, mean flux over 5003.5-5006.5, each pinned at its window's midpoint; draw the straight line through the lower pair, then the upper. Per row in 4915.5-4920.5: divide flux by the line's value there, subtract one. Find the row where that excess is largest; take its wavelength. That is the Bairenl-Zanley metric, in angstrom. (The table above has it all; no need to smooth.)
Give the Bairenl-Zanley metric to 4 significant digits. 4917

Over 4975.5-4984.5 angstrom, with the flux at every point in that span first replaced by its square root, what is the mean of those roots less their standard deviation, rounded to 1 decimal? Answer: 4.5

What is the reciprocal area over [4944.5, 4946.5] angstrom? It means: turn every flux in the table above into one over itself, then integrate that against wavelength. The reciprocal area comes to 0.114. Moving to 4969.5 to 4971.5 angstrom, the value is 0.094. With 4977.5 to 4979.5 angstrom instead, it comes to 0.091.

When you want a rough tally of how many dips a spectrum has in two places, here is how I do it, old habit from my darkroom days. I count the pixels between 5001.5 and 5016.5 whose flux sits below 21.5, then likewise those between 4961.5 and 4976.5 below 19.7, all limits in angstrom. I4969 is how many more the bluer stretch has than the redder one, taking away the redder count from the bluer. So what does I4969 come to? -11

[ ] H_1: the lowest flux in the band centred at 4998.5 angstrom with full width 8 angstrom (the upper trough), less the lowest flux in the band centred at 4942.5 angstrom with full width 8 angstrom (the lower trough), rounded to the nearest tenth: 1.1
